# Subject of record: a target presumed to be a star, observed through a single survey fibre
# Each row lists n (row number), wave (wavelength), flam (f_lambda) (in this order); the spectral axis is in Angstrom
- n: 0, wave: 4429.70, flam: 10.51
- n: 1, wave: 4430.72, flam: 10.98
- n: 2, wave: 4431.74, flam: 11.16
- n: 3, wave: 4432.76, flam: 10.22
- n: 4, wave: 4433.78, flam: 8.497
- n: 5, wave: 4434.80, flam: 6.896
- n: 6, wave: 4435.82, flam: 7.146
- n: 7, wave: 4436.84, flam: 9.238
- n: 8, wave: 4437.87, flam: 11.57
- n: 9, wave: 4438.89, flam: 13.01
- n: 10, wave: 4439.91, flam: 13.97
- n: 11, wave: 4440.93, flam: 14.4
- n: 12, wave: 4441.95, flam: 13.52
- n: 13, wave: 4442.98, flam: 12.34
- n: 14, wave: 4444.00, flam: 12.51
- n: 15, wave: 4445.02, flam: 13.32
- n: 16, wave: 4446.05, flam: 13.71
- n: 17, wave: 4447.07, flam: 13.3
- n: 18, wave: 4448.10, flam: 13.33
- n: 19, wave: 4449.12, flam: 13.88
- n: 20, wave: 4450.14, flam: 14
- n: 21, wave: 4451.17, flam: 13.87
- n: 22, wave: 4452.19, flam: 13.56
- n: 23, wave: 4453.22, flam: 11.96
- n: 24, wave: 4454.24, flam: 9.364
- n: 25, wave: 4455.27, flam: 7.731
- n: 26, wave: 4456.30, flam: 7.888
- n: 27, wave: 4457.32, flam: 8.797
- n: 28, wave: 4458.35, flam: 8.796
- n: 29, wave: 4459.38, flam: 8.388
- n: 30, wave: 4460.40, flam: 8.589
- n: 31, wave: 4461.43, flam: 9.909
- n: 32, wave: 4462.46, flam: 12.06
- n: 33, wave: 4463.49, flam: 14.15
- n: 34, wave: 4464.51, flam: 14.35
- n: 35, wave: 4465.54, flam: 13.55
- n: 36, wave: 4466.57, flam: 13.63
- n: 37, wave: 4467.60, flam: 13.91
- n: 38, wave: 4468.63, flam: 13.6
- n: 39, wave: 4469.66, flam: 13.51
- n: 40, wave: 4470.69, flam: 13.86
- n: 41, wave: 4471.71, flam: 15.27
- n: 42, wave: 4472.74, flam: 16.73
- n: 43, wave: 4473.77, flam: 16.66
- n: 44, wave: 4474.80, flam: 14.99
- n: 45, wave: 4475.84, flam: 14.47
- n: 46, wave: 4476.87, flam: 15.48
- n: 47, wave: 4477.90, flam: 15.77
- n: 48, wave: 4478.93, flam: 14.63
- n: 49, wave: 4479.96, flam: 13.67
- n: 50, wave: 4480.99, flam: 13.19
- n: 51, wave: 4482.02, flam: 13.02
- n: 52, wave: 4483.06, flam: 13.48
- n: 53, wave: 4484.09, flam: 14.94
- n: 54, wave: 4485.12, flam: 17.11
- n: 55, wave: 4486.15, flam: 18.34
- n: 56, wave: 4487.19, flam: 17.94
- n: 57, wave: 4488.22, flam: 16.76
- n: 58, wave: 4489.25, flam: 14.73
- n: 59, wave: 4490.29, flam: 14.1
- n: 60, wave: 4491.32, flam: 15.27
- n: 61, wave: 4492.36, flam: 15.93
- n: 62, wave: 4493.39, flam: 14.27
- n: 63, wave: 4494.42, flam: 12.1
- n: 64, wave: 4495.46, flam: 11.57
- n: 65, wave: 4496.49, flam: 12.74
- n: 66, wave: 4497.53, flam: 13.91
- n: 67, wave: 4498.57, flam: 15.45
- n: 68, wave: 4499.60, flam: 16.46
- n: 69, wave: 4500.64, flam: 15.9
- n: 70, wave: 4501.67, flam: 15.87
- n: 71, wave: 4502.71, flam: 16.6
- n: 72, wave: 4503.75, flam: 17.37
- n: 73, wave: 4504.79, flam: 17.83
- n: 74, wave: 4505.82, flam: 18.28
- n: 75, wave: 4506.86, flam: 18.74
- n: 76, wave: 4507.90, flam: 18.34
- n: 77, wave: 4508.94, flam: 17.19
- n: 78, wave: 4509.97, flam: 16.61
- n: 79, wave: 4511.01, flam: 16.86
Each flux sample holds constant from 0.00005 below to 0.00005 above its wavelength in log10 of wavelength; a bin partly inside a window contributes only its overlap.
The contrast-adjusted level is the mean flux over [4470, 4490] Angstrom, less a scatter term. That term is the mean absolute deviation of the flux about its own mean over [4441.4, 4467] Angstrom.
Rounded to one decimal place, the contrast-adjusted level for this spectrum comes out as 13.3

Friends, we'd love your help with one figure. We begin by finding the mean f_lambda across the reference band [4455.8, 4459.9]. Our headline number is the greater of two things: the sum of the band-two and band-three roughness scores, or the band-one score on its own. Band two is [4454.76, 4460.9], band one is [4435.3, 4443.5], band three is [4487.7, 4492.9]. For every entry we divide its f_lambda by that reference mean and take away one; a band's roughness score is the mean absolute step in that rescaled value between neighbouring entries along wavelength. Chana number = 0.17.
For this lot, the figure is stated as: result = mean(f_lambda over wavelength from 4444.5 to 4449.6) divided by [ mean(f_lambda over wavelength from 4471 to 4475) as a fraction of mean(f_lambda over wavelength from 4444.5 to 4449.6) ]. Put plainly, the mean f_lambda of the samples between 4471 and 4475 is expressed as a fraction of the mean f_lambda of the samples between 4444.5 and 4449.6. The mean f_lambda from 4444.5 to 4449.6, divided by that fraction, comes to 11.5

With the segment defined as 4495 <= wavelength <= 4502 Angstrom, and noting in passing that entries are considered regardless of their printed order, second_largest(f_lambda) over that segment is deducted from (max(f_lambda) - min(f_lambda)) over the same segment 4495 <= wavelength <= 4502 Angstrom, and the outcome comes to -11.0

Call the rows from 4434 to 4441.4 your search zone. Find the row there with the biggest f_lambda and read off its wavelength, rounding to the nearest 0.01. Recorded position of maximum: 4440.93 Angstrom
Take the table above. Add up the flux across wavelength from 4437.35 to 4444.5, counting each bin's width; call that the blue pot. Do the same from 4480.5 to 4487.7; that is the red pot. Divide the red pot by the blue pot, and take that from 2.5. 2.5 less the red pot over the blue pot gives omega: 1.31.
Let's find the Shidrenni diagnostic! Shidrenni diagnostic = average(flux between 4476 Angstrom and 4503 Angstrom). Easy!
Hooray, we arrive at 15.0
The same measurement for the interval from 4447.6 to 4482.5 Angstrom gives 12.8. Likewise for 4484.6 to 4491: 16.5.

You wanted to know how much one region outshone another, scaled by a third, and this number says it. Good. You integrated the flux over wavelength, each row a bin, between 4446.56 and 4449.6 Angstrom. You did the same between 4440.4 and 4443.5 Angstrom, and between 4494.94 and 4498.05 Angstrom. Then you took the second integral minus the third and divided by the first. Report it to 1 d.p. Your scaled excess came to 0.0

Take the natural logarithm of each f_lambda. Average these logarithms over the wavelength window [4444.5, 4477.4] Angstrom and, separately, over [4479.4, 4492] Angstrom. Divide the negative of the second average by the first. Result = -1.078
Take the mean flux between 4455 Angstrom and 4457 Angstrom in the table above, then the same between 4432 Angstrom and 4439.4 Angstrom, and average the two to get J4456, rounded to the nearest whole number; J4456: 9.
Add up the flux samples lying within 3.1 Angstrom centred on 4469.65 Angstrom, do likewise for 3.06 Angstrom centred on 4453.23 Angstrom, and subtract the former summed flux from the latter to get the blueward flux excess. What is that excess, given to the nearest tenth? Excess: -6.1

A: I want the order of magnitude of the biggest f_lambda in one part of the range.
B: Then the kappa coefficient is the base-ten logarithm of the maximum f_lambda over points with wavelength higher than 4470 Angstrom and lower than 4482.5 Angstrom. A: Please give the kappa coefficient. 1.22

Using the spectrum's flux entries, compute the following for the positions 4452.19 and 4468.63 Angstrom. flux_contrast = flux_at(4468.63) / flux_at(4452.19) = 1.00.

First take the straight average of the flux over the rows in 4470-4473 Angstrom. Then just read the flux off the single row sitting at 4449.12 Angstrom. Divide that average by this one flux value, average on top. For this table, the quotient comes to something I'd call 1.1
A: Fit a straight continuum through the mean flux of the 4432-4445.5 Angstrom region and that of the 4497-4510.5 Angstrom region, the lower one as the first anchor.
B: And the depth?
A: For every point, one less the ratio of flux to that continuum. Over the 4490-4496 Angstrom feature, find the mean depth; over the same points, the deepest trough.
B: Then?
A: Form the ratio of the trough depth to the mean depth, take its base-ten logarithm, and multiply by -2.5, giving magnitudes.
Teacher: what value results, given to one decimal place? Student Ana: -0.9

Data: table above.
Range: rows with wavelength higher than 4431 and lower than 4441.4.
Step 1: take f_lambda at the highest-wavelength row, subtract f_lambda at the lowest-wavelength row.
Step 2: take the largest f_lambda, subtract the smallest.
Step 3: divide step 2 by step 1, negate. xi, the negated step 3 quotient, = -2.3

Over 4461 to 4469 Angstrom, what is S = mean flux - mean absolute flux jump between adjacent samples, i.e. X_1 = 12.3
